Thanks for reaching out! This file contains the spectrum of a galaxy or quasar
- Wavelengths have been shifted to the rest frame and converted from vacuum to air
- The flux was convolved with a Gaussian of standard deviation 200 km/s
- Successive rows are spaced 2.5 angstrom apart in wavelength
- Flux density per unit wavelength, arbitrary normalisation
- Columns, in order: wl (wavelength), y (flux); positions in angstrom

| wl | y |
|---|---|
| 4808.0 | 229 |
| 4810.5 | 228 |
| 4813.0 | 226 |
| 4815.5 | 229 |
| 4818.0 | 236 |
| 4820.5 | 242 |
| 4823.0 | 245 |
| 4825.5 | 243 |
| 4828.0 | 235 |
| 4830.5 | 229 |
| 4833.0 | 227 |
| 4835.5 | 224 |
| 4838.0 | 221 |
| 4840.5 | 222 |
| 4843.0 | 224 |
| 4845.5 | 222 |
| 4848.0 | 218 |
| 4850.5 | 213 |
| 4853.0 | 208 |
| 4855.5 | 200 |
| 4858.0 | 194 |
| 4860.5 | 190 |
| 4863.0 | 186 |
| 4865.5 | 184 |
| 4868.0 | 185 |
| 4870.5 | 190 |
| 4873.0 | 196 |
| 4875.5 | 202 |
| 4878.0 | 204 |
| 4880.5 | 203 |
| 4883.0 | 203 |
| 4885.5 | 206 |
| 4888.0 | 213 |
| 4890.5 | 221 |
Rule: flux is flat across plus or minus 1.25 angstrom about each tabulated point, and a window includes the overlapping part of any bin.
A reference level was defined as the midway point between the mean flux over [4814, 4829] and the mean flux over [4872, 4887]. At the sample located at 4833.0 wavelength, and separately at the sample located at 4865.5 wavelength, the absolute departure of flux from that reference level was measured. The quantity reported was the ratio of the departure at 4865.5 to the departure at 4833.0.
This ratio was 5.5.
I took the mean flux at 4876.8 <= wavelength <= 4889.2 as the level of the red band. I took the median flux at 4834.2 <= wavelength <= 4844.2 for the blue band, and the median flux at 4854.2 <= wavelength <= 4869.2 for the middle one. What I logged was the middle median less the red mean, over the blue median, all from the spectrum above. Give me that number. -0.08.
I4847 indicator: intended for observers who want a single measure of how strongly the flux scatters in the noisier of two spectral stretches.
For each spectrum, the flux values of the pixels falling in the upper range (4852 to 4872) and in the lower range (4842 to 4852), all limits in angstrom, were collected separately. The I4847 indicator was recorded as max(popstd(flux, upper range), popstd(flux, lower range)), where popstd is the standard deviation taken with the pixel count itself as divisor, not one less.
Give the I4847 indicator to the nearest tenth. 7.8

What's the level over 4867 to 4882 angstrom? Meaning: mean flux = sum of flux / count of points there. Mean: 197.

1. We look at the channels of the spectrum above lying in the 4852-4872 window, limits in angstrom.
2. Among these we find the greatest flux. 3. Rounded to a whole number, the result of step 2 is 208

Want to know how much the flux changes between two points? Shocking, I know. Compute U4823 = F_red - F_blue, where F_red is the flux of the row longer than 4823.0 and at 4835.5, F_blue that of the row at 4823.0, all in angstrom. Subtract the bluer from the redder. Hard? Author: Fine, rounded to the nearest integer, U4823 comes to -21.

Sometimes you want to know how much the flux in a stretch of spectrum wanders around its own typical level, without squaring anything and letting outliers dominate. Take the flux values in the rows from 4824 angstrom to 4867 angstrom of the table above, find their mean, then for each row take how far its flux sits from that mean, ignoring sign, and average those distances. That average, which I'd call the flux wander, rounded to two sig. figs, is 15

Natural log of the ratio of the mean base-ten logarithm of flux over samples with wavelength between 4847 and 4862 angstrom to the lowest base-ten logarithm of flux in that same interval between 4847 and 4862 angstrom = 0.013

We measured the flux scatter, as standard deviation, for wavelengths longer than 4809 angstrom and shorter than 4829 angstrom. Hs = 7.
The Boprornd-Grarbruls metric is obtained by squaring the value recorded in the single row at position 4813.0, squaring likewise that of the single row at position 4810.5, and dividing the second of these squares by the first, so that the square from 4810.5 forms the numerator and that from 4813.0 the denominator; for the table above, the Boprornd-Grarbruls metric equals 1.02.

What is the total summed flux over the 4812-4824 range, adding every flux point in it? 1178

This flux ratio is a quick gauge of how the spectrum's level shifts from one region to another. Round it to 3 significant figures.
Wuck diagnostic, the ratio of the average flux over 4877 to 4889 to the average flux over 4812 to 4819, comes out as 0.893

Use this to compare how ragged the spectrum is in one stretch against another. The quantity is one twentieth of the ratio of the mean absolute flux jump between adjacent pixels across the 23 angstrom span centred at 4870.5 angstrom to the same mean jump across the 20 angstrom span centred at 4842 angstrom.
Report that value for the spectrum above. 0.06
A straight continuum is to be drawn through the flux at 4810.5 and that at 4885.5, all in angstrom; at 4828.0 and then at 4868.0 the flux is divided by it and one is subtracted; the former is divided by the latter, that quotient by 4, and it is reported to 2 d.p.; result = -0.11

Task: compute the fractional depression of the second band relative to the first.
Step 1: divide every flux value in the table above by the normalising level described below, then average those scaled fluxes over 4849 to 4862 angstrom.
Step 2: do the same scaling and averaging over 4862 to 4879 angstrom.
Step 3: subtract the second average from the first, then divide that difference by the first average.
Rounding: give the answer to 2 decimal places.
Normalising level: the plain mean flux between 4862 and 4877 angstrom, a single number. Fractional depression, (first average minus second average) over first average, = 0.04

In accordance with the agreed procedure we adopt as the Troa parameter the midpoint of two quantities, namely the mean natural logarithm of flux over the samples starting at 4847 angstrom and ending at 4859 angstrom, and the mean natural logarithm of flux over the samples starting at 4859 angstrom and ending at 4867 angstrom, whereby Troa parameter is 5.28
